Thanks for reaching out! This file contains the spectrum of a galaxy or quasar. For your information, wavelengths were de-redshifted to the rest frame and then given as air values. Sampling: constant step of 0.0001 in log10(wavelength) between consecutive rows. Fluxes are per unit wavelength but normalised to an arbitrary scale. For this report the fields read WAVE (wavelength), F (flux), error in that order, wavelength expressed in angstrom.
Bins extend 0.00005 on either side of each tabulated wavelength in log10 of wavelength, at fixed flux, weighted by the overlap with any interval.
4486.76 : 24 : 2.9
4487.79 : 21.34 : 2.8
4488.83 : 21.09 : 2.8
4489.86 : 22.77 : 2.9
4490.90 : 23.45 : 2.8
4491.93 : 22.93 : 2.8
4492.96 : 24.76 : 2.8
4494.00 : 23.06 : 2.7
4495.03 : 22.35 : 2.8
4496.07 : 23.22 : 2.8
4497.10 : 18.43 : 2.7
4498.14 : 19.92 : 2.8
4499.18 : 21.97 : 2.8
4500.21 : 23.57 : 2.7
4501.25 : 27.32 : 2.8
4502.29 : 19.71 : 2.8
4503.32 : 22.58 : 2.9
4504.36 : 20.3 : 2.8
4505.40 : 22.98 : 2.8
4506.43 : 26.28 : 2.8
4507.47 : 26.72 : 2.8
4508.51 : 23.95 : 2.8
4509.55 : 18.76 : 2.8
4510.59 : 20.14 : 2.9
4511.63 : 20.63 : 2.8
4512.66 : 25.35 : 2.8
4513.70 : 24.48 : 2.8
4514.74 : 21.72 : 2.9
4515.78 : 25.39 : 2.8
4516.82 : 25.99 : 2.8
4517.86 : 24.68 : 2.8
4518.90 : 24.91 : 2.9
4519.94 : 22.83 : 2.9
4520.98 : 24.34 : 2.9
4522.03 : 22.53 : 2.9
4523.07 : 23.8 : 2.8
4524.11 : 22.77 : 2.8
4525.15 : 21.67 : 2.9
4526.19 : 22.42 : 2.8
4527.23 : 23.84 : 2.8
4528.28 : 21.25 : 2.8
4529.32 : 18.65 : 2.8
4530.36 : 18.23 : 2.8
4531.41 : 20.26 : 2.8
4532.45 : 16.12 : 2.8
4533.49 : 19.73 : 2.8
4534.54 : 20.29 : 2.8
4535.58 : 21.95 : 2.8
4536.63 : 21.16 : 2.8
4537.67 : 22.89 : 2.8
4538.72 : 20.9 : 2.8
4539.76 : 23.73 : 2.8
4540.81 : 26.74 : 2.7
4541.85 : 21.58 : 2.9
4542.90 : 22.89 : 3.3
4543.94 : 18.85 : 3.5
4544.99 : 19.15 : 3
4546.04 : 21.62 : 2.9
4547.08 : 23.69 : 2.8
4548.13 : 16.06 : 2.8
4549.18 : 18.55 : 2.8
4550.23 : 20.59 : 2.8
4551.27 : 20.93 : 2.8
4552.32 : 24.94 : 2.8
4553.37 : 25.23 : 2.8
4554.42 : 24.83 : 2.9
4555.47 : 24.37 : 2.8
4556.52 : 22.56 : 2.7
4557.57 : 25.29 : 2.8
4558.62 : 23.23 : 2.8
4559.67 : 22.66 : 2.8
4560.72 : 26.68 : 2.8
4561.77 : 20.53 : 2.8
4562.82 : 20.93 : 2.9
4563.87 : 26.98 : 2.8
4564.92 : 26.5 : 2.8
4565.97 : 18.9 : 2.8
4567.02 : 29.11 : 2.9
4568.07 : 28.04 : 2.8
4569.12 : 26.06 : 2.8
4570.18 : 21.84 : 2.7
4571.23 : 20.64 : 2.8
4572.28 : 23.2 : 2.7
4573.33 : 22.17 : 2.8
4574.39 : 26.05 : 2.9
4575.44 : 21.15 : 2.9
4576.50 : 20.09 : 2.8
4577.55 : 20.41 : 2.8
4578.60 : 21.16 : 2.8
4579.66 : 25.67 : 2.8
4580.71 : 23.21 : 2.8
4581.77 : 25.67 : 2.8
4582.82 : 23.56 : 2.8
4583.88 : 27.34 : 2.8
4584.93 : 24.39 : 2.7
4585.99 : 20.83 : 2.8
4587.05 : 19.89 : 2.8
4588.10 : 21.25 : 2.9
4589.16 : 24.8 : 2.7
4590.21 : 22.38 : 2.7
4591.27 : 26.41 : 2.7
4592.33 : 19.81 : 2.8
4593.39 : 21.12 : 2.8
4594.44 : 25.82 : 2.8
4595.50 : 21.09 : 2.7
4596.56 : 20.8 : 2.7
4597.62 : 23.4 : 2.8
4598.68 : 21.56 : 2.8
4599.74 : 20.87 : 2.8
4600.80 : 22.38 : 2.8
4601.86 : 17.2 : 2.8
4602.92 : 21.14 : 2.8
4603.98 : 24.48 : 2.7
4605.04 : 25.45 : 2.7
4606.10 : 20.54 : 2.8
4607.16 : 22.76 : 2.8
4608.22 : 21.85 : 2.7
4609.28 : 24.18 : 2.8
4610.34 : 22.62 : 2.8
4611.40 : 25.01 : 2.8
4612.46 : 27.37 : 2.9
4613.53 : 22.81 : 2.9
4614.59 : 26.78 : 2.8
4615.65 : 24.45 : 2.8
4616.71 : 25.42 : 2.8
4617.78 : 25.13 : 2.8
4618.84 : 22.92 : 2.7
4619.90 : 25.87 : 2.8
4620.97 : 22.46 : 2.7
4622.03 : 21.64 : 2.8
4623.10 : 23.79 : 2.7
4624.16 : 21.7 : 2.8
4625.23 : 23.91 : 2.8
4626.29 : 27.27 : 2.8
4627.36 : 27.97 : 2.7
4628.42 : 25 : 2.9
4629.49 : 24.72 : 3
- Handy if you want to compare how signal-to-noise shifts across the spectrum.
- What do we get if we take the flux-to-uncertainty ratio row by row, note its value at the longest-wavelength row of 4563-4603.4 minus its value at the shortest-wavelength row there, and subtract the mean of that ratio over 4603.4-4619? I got -10.7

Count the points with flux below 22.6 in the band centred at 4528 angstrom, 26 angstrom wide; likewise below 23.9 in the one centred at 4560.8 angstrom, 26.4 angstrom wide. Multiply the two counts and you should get 182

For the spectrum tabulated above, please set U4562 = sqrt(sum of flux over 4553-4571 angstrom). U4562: 20.3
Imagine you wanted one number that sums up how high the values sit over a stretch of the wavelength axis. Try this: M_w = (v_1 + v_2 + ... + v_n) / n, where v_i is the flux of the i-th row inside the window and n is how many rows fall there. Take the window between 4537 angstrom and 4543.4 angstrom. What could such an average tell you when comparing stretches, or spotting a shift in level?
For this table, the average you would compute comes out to 23.1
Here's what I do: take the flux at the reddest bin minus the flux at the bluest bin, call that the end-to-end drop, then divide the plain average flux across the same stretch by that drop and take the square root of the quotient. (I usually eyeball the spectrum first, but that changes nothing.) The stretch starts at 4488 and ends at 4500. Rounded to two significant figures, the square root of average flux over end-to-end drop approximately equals 5.0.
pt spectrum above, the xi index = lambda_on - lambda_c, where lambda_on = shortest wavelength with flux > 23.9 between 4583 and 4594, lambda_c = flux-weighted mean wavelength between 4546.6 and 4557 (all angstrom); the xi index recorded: 31.9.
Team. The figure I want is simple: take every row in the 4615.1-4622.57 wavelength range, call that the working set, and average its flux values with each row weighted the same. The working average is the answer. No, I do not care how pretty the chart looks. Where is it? 24.0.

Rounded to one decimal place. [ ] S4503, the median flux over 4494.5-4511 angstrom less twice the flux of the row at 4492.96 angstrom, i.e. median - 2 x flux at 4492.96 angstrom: -27.1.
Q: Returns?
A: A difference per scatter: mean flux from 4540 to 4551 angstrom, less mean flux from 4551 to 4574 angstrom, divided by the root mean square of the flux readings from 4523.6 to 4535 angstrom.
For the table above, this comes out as -0.14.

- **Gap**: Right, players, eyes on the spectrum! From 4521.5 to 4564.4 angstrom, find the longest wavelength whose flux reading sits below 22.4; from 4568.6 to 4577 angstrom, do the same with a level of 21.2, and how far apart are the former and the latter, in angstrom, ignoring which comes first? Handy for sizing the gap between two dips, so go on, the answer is 13.7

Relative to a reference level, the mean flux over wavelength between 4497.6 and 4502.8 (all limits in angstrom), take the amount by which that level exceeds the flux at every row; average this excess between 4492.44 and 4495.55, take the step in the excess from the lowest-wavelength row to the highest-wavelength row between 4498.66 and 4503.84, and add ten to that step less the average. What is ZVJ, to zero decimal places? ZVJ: 10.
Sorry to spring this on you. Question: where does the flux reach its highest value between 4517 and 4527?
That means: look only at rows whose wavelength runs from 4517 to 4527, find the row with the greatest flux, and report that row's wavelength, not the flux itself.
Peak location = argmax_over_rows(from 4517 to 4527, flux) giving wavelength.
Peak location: 4518.90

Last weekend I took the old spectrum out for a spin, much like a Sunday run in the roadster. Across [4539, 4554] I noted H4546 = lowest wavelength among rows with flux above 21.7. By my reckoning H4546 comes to 4539.76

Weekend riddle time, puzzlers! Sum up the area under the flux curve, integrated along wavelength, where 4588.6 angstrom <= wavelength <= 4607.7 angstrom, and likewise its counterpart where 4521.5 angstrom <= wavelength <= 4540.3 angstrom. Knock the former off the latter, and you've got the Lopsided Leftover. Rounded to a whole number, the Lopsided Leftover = -27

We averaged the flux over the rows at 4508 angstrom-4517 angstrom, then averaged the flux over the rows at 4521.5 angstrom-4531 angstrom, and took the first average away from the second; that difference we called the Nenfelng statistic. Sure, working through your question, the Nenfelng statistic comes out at -1.2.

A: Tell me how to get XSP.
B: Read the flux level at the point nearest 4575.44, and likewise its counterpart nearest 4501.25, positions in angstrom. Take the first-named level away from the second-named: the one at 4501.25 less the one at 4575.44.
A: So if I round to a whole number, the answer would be 6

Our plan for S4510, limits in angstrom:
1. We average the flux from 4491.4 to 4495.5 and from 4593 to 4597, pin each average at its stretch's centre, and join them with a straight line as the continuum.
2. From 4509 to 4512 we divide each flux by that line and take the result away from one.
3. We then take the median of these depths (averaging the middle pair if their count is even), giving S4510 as 0.13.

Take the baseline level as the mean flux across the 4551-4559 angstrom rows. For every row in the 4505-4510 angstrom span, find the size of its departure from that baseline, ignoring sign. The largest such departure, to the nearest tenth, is 5.2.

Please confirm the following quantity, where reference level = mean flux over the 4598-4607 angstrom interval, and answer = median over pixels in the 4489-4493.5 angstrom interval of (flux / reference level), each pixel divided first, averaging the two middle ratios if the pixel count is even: 1.07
